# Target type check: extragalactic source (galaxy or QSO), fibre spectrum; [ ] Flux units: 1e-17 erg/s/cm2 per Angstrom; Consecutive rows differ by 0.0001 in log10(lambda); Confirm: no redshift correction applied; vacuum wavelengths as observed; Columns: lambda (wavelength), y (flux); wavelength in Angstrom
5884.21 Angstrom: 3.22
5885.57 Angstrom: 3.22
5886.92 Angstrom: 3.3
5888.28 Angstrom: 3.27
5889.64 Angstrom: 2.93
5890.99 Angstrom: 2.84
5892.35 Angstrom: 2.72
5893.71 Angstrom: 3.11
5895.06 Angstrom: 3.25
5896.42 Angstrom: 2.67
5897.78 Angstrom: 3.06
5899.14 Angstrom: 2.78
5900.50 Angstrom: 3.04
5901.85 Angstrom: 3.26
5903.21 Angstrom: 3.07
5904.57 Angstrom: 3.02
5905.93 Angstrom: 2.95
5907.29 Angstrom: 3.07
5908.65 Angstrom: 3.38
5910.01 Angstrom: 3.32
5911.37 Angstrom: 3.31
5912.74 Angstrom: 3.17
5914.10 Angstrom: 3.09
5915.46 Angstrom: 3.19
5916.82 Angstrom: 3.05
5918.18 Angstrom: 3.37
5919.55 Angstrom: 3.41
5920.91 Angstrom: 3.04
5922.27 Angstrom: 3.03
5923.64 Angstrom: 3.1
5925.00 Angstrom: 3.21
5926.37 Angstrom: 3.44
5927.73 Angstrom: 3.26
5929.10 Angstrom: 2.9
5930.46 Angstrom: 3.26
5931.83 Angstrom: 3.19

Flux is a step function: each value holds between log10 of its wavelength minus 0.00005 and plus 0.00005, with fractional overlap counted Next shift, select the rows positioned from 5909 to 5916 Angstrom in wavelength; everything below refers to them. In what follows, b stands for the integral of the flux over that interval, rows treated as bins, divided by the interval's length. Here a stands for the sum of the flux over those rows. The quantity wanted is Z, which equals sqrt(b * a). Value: 7.2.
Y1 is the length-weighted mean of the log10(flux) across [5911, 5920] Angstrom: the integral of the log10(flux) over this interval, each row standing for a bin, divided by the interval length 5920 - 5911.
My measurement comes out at 0.507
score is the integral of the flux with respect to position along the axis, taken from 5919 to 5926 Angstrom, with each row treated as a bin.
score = 22.2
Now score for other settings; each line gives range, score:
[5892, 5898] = 17.8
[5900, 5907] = 21.5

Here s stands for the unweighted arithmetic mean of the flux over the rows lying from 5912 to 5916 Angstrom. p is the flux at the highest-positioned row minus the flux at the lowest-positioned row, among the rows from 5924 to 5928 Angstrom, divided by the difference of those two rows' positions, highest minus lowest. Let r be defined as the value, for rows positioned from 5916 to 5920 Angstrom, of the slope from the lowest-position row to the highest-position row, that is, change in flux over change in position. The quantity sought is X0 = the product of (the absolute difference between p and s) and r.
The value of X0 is 0.4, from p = 0.02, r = 0.13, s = 3.15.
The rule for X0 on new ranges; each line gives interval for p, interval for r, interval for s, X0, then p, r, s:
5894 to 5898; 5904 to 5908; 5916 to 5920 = 0.1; -0.07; 0.02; 3.28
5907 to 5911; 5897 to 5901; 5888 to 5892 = 0.0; 0.09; -0.01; 3.01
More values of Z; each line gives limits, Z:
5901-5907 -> 6.2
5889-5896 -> 6.6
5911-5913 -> 4.6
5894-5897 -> 4.2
